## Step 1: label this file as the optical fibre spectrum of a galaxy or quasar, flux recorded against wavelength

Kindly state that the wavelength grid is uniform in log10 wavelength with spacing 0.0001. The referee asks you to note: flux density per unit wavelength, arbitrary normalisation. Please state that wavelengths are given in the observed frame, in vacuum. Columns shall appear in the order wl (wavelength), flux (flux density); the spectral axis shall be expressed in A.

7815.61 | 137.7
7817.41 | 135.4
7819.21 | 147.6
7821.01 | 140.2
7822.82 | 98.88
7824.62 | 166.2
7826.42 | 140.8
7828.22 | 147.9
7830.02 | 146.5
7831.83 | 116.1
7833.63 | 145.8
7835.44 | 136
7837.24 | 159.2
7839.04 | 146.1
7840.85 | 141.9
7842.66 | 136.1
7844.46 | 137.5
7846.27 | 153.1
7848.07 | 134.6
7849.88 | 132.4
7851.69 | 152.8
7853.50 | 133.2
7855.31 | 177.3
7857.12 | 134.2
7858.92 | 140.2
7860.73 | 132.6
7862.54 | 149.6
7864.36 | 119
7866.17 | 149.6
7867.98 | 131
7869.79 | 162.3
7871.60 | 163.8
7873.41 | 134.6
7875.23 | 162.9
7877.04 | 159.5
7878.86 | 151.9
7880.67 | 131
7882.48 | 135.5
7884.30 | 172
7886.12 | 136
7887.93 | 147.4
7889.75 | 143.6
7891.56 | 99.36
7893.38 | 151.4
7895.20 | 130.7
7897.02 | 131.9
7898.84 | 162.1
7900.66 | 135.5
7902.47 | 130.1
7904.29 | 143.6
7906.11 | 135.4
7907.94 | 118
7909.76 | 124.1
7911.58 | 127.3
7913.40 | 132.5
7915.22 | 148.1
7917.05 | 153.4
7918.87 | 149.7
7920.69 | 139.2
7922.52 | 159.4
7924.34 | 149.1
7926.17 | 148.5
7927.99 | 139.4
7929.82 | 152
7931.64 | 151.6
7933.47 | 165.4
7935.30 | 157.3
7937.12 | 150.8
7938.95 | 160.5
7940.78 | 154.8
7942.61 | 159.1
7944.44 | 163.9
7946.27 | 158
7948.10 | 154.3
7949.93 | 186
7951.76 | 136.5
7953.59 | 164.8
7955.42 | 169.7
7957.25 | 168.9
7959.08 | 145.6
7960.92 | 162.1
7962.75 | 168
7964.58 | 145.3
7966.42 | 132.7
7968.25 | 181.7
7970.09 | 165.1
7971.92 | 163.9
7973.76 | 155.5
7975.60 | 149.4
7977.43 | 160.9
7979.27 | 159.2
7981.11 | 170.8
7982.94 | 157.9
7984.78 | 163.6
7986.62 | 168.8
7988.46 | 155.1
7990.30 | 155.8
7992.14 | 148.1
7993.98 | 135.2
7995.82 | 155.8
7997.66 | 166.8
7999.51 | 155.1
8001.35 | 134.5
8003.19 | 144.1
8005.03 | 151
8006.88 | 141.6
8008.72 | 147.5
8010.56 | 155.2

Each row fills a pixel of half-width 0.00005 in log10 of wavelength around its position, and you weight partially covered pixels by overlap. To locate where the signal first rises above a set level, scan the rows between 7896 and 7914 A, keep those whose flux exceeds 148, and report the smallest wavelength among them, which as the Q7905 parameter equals 7898.84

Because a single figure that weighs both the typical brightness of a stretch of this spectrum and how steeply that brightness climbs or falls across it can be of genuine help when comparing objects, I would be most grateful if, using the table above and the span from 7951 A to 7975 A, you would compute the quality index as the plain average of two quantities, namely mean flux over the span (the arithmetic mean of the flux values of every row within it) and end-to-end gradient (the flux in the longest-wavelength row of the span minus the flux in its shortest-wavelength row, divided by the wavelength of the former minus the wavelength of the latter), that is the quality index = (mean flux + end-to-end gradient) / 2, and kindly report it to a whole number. 80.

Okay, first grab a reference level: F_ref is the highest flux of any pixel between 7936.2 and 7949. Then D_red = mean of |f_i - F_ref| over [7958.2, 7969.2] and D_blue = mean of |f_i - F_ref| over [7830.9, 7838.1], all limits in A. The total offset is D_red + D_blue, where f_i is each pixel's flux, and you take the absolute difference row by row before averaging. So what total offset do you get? 40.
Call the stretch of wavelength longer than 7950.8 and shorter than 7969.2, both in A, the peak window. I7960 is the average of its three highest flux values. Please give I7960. 173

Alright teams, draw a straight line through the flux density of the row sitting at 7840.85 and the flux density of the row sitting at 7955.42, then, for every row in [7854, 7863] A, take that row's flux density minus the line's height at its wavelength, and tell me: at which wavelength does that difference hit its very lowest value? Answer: 7860.73 A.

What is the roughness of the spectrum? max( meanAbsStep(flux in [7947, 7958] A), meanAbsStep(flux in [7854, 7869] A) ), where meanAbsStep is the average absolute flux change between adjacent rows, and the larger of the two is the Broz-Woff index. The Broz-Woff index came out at 23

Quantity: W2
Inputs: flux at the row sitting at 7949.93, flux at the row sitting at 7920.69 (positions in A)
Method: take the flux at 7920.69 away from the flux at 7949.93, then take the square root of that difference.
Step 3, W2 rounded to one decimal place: 6.8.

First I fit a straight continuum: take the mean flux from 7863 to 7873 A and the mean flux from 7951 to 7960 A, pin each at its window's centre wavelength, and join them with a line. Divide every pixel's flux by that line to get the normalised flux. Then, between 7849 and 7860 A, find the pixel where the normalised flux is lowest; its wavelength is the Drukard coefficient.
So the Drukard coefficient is 7849.88 A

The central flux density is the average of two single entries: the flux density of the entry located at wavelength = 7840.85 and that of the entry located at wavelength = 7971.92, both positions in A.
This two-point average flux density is 153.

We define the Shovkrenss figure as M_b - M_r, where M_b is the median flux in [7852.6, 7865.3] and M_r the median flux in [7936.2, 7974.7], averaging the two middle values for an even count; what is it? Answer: -26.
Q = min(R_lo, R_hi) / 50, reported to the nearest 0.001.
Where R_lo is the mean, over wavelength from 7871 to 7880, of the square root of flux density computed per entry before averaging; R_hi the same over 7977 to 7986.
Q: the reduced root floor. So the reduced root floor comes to 0.248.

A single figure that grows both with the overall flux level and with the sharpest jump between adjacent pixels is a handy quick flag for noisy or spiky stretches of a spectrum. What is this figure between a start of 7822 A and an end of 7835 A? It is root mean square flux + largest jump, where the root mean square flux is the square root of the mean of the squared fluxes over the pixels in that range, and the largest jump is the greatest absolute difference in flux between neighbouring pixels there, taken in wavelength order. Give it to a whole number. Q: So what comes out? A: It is 206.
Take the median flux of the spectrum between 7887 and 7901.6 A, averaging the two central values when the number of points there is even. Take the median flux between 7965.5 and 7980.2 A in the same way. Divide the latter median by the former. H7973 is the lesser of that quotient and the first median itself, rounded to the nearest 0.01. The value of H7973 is 1.15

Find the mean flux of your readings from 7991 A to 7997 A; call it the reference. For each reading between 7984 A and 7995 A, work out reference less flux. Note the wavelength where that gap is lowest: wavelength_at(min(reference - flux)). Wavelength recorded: 7986.62 A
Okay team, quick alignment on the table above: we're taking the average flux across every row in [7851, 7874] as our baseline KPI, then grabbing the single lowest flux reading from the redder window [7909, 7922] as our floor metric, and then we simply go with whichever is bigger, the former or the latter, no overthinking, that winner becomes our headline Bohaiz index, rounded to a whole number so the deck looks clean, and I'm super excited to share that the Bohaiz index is 145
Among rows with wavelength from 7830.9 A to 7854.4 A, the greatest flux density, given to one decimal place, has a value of 159.2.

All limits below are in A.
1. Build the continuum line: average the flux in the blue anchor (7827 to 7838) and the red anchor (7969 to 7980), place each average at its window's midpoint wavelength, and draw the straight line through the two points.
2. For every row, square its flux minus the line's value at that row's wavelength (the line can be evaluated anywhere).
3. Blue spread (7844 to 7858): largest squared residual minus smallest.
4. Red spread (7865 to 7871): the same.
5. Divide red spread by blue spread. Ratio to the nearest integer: 0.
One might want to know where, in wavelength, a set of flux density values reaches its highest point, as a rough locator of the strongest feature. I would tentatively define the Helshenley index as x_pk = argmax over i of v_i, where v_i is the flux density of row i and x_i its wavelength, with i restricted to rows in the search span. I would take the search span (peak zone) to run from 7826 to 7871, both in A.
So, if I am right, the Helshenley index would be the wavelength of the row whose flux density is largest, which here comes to 7855.31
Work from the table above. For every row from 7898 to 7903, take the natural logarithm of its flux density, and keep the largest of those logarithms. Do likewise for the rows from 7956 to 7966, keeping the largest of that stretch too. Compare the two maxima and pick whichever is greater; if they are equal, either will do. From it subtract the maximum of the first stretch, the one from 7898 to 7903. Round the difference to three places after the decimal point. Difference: 0.041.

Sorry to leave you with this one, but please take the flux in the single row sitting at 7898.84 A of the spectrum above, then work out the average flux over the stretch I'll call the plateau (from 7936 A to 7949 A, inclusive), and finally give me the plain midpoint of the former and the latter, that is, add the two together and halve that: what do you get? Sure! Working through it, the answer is 160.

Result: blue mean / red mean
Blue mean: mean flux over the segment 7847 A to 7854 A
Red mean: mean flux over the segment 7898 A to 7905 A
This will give 0.97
